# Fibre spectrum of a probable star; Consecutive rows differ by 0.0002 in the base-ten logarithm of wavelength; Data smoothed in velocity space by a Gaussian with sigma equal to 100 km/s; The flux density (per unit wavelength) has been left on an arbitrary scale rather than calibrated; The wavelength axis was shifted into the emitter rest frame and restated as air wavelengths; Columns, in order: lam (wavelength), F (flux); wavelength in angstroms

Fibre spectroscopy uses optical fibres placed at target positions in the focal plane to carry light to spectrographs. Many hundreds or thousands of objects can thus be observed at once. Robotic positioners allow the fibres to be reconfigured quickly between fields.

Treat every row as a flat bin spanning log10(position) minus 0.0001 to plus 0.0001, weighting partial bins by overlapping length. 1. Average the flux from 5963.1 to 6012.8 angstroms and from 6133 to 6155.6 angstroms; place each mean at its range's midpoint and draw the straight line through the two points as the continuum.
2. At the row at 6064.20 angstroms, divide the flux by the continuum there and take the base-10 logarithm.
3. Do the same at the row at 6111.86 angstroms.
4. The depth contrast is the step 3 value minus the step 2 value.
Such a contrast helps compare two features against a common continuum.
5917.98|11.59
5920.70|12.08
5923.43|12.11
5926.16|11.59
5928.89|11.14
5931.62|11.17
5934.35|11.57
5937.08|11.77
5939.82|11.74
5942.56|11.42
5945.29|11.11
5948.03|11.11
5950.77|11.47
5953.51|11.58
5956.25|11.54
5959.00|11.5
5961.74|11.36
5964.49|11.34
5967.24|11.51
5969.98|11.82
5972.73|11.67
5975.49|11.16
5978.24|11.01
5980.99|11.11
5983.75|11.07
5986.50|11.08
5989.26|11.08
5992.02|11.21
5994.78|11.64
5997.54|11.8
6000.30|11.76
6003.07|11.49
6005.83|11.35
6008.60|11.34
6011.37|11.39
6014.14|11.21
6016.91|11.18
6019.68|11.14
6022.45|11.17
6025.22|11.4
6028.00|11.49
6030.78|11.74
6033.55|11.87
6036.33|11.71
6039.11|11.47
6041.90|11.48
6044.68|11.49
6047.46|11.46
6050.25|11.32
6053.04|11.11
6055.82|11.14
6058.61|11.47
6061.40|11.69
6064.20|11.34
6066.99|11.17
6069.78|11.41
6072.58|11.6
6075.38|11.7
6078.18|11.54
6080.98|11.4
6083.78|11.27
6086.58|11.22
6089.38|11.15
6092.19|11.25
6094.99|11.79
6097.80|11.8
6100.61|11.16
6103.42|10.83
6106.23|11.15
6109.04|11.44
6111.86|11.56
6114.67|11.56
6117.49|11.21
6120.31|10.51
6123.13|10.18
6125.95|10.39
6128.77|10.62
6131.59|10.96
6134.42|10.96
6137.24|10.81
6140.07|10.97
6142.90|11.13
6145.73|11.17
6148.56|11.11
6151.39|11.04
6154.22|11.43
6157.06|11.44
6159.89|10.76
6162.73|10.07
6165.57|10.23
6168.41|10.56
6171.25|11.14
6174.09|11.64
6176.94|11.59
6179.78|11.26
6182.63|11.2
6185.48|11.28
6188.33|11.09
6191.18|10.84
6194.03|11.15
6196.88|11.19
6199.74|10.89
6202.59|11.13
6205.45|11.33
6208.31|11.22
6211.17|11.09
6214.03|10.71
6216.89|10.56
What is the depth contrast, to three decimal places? 0.012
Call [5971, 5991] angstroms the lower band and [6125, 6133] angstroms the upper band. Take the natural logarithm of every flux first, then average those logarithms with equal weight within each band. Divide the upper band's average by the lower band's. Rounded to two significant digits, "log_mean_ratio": 0.98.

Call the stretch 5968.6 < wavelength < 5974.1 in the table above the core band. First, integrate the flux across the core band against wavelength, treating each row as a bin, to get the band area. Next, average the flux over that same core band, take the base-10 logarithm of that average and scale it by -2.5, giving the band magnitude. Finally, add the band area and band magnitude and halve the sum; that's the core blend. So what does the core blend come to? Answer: 31.0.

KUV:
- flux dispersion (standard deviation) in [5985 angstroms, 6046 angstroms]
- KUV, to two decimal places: 0.24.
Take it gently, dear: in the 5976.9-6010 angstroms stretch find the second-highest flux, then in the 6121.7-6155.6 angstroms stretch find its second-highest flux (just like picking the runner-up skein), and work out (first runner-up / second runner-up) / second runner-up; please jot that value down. 0.0943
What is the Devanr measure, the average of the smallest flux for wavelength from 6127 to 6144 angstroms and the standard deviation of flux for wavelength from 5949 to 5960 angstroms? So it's 5.33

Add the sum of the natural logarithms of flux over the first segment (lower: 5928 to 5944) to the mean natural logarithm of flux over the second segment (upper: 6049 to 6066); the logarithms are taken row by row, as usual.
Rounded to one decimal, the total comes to 17.1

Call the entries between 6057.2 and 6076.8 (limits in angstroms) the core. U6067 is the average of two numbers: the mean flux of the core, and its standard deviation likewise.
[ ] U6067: 5.8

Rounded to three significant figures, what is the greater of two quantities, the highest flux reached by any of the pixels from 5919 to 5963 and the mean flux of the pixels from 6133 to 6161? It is 12.1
